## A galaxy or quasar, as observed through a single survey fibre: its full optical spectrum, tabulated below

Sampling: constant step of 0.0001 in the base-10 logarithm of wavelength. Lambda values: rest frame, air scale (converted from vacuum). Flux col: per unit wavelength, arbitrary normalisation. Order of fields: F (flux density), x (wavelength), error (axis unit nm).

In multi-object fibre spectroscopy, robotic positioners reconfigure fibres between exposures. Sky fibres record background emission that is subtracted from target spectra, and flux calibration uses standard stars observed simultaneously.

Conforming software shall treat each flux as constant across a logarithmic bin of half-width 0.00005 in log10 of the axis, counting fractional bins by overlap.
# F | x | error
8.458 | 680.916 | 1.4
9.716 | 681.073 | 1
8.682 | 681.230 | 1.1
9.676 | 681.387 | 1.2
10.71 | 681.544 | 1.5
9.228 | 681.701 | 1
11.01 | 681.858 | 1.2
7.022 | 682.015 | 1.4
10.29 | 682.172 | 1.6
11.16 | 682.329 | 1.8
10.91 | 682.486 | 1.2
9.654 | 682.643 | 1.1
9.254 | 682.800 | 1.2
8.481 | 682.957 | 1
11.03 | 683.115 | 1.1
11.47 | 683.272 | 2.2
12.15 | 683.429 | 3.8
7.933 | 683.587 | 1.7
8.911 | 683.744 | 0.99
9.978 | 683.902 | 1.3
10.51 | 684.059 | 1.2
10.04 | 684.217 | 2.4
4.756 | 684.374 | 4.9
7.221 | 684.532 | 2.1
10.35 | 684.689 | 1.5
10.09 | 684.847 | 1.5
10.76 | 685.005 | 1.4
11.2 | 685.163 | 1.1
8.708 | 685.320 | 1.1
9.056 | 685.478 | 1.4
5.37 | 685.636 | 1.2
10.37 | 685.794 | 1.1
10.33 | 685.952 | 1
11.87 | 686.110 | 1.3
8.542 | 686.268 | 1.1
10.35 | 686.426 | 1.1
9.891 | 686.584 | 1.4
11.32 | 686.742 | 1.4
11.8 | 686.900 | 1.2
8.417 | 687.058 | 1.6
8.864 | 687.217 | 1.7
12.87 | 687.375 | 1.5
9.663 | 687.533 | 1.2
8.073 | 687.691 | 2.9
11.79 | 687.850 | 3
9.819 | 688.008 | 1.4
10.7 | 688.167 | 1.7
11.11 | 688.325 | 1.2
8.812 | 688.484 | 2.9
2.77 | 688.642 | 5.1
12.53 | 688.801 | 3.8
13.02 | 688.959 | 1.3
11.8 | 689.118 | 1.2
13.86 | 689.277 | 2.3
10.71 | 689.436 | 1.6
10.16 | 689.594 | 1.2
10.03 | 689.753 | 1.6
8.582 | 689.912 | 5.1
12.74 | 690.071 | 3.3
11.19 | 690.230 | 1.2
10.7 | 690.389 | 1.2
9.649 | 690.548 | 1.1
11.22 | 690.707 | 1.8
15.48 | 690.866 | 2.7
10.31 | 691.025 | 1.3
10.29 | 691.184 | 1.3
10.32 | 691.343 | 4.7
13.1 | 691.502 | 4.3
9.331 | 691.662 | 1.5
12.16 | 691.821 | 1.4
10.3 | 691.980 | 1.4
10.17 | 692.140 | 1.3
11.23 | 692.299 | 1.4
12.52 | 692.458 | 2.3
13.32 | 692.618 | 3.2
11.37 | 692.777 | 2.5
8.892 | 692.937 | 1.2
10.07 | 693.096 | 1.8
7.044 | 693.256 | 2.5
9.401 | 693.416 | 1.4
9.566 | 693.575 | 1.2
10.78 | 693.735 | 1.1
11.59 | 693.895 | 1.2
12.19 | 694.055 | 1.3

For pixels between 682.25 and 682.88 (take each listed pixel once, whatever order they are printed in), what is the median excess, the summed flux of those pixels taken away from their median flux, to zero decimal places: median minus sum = -31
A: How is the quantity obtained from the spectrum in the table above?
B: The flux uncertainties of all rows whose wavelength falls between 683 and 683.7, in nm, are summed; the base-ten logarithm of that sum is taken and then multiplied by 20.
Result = 18.9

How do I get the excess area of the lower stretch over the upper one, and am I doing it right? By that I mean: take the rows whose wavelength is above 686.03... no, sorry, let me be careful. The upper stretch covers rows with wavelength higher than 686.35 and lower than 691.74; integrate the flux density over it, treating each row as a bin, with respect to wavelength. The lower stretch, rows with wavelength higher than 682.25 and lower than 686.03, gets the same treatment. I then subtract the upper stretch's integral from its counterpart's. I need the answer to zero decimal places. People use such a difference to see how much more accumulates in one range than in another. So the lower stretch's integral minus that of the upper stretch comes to -21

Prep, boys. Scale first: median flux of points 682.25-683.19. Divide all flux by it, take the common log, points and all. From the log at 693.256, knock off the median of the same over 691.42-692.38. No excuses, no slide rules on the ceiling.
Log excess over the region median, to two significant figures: -0.18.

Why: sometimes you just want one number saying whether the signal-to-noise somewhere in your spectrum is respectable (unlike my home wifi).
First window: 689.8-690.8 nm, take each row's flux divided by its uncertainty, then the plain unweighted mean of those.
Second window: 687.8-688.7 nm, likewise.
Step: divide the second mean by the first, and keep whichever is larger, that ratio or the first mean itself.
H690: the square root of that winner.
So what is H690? 2.54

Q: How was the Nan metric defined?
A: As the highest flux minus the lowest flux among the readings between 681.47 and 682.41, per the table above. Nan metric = 4.1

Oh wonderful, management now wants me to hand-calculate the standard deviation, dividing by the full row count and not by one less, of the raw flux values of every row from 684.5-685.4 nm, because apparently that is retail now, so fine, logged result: 1.4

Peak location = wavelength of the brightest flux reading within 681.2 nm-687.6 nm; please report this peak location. 687.375 nm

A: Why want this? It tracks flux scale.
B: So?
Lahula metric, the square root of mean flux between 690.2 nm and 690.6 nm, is 3.24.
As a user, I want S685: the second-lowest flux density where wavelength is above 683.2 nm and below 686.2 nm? 5.37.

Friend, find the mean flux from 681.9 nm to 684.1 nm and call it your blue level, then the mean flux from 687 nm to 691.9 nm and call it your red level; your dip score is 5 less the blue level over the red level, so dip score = 4.07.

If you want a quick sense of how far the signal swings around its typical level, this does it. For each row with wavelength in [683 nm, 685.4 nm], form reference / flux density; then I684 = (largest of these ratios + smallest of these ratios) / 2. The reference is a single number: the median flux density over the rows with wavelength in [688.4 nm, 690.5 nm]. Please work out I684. 1.6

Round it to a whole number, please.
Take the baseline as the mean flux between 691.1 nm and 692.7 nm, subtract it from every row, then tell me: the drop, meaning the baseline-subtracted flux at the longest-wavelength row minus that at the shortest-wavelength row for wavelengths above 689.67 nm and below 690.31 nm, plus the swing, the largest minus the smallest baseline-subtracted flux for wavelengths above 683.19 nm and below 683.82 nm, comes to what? 5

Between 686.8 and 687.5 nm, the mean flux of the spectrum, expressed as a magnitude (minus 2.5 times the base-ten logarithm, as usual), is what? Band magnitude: -2.55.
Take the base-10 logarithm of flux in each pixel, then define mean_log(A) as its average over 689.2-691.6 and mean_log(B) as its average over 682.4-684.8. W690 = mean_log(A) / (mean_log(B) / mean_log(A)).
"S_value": 1.13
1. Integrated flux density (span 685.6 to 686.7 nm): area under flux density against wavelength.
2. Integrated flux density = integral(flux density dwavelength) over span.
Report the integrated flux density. 11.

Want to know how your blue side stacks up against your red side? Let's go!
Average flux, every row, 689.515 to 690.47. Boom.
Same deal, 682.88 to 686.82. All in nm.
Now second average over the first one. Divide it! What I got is 0.911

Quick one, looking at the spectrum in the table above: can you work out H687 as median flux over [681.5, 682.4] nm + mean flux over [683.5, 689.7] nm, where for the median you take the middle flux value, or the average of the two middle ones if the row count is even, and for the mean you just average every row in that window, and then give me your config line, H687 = 20.4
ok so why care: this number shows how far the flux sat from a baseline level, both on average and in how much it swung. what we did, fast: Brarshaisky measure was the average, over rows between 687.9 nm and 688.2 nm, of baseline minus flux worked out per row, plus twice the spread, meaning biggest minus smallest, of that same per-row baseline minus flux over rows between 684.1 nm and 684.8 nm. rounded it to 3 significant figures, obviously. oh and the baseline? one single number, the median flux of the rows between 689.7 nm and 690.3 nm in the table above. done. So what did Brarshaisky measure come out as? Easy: 11.5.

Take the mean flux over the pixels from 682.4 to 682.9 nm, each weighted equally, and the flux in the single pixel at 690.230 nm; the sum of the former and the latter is 21.1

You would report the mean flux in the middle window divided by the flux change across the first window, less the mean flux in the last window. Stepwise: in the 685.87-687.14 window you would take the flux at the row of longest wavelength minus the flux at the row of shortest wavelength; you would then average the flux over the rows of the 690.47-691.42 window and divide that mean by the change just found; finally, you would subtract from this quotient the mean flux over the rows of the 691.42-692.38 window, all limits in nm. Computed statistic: -17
